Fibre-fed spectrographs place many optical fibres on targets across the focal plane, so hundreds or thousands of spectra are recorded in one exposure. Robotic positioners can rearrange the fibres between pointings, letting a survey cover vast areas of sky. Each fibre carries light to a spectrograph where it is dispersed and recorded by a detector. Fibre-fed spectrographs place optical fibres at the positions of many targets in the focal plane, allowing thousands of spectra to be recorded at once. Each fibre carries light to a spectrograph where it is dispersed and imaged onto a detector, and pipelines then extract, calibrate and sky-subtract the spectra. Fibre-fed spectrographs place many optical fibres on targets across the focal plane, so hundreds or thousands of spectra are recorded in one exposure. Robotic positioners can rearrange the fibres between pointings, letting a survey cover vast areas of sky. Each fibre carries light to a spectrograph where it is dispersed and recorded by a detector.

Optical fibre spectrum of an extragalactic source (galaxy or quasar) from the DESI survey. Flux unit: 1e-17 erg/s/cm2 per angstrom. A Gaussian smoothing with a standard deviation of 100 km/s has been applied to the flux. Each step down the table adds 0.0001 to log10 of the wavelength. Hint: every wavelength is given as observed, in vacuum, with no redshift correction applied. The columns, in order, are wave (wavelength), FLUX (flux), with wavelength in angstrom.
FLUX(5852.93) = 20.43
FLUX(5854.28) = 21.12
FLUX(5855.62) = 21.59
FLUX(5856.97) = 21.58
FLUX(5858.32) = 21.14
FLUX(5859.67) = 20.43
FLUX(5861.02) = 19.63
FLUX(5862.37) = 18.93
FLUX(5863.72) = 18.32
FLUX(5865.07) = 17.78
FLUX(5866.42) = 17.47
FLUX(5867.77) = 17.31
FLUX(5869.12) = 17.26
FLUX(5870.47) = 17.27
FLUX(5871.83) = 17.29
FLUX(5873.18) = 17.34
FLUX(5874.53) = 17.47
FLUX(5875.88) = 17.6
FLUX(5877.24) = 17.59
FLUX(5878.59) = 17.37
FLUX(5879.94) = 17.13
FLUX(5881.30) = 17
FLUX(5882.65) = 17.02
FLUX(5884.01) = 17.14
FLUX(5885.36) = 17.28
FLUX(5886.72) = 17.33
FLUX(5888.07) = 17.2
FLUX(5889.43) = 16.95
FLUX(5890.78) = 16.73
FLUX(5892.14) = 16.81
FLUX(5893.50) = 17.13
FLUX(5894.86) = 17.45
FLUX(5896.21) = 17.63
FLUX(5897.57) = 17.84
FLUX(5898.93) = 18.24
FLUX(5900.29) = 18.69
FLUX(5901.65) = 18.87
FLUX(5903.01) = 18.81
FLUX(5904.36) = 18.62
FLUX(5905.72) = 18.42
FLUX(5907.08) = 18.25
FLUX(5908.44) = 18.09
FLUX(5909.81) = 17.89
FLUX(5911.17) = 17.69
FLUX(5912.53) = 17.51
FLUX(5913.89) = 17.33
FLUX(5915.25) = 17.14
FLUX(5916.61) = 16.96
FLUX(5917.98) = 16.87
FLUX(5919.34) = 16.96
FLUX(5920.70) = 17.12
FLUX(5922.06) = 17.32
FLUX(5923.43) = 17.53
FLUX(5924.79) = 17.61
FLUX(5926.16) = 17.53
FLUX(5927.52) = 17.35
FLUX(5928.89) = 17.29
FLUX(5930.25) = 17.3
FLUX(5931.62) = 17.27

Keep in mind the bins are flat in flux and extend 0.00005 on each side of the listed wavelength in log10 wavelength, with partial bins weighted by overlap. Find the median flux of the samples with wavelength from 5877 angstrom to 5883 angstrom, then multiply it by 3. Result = 51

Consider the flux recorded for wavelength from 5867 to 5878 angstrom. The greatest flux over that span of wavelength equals 17.6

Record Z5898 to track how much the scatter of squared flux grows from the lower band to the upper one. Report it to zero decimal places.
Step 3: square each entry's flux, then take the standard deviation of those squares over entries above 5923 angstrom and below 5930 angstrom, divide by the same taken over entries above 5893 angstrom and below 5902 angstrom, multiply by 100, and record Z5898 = 20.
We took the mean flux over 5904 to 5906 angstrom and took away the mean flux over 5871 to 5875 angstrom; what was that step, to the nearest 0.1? 1.2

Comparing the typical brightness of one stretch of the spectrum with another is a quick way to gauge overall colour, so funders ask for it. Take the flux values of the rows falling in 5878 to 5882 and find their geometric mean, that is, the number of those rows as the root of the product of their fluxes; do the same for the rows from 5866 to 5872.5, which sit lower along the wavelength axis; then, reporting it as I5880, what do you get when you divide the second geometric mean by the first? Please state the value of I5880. 1.01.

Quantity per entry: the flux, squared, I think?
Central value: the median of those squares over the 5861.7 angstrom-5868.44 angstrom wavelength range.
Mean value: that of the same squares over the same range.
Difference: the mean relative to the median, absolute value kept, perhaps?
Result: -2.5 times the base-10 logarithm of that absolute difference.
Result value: -2.1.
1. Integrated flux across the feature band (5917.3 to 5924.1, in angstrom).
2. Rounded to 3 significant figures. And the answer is 117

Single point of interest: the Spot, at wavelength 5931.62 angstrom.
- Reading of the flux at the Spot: 17.27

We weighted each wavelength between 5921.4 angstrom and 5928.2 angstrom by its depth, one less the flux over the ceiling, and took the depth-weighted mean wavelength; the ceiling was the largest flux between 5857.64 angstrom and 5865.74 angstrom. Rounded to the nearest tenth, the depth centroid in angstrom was 5924.8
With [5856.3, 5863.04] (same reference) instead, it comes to 5862.0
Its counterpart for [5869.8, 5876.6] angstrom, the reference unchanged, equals 5873.1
